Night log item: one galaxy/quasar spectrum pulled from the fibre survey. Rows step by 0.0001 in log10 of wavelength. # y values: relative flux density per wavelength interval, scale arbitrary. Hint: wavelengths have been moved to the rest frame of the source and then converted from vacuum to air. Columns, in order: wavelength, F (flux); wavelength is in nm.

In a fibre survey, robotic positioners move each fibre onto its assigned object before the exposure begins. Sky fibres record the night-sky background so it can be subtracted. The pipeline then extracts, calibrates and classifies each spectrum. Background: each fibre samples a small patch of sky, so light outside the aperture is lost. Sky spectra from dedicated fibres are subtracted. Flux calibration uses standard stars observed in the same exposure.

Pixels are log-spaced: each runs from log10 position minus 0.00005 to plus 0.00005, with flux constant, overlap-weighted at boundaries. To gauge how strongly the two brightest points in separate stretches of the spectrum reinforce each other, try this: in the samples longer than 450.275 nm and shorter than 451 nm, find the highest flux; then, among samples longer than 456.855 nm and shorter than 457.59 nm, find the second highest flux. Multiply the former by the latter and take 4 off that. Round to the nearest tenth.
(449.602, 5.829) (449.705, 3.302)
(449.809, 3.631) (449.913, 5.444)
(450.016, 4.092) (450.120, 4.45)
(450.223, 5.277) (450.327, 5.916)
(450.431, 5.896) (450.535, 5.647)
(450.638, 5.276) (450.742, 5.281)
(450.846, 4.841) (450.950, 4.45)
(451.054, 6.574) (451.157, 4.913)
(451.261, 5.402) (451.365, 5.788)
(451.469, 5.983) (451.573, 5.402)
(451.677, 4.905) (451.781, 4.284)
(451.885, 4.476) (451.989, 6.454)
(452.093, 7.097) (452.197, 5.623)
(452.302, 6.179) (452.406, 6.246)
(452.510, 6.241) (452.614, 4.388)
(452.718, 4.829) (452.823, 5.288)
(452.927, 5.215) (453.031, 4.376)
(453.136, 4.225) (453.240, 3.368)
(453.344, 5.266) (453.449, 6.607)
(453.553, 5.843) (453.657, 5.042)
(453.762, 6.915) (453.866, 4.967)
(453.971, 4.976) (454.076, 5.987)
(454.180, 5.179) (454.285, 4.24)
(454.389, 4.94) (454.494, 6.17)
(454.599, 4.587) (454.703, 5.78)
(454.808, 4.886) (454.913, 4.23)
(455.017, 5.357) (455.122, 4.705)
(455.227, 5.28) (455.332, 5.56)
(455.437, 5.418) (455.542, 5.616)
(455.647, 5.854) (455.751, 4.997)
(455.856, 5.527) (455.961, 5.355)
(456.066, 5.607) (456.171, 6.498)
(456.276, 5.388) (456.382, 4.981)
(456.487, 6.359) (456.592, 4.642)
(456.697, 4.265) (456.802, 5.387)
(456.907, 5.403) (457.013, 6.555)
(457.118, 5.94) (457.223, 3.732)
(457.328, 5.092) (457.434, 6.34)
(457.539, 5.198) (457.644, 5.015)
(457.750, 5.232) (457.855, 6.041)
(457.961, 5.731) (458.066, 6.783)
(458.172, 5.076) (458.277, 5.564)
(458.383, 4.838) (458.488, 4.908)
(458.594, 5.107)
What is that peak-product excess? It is 33.5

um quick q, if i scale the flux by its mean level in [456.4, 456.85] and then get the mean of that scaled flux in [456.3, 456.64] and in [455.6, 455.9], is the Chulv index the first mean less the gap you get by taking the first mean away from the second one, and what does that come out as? 1.01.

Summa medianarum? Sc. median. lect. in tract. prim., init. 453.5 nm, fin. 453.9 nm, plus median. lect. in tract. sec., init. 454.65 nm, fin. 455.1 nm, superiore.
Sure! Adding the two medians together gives 10.6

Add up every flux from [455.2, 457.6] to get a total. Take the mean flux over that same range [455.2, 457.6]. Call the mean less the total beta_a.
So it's -120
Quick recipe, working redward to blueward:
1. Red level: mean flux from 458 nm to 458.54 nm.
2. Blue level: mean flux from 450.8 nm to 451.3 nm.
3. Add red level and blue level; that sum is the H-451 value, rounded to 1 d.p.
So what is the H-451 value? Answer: 10.7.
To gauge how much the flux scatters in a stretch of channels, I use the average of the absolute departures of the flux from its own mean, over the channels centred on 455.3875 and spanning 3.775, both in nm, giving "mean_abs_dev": 0.54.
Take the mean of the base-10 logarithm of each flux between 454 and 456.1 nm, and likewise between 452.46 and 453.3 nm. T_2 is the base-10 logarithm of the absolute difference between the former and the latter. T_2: -1.31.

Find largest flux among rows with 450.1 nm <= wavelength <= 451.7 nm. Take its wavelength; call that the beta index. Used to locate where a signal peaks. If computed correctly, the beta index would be 451.054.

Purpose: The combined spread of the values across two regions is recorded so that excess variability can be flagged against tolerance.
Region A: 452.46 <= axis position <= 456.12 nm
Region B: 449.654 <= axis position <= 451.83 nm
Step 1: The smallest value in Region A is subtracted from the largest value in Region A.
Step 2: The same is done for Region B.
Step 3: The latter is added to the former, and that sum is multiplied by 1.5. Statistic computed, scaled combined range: 10.2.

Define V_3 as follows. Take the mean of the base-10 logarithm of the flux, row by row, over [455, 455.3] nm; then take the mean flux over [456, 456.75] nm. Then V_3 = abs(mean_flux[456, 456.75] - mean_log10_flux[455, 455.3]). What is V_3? 4.7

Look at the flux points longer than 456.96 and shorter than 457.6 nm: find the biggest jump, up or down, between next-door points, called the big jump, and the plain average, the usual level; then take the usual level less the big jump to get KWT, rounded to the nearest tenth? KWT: 3.3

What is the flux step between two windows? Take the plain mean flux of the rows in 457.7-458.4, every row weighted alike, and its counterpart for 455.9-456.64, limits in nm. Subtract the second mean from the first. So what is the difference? 0.1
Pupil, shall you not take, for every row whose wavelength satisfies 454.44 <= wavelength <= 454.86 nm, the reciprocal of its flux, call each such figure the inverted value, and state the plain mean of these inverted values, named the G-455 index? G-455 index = 0.189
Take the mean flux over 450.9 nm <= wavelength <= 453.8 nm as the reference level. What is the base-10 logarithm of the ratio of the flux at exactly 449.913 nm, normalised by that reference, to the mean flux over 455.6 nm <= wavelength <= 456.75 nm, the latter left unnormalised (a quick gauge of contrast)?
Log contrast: -0.73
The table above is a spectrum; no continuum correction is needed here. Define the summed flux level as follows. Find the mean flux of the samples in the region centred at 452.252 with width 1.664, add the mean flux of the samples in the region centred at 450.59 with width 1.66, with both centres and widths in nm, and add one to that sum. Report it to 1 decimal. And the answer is 11.6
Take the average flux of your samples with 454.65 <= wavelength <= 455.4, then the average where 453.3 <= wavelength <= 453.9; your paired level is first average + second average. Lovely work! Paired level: 10.9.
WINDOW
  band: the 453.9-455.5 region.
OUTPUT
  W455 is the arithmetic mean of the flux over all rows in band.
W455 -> 5.15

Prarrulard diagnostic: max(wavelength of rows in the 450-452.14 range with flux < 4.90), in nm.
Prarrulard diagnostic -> 451.885 nm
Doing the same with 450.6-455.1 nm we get 454.913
